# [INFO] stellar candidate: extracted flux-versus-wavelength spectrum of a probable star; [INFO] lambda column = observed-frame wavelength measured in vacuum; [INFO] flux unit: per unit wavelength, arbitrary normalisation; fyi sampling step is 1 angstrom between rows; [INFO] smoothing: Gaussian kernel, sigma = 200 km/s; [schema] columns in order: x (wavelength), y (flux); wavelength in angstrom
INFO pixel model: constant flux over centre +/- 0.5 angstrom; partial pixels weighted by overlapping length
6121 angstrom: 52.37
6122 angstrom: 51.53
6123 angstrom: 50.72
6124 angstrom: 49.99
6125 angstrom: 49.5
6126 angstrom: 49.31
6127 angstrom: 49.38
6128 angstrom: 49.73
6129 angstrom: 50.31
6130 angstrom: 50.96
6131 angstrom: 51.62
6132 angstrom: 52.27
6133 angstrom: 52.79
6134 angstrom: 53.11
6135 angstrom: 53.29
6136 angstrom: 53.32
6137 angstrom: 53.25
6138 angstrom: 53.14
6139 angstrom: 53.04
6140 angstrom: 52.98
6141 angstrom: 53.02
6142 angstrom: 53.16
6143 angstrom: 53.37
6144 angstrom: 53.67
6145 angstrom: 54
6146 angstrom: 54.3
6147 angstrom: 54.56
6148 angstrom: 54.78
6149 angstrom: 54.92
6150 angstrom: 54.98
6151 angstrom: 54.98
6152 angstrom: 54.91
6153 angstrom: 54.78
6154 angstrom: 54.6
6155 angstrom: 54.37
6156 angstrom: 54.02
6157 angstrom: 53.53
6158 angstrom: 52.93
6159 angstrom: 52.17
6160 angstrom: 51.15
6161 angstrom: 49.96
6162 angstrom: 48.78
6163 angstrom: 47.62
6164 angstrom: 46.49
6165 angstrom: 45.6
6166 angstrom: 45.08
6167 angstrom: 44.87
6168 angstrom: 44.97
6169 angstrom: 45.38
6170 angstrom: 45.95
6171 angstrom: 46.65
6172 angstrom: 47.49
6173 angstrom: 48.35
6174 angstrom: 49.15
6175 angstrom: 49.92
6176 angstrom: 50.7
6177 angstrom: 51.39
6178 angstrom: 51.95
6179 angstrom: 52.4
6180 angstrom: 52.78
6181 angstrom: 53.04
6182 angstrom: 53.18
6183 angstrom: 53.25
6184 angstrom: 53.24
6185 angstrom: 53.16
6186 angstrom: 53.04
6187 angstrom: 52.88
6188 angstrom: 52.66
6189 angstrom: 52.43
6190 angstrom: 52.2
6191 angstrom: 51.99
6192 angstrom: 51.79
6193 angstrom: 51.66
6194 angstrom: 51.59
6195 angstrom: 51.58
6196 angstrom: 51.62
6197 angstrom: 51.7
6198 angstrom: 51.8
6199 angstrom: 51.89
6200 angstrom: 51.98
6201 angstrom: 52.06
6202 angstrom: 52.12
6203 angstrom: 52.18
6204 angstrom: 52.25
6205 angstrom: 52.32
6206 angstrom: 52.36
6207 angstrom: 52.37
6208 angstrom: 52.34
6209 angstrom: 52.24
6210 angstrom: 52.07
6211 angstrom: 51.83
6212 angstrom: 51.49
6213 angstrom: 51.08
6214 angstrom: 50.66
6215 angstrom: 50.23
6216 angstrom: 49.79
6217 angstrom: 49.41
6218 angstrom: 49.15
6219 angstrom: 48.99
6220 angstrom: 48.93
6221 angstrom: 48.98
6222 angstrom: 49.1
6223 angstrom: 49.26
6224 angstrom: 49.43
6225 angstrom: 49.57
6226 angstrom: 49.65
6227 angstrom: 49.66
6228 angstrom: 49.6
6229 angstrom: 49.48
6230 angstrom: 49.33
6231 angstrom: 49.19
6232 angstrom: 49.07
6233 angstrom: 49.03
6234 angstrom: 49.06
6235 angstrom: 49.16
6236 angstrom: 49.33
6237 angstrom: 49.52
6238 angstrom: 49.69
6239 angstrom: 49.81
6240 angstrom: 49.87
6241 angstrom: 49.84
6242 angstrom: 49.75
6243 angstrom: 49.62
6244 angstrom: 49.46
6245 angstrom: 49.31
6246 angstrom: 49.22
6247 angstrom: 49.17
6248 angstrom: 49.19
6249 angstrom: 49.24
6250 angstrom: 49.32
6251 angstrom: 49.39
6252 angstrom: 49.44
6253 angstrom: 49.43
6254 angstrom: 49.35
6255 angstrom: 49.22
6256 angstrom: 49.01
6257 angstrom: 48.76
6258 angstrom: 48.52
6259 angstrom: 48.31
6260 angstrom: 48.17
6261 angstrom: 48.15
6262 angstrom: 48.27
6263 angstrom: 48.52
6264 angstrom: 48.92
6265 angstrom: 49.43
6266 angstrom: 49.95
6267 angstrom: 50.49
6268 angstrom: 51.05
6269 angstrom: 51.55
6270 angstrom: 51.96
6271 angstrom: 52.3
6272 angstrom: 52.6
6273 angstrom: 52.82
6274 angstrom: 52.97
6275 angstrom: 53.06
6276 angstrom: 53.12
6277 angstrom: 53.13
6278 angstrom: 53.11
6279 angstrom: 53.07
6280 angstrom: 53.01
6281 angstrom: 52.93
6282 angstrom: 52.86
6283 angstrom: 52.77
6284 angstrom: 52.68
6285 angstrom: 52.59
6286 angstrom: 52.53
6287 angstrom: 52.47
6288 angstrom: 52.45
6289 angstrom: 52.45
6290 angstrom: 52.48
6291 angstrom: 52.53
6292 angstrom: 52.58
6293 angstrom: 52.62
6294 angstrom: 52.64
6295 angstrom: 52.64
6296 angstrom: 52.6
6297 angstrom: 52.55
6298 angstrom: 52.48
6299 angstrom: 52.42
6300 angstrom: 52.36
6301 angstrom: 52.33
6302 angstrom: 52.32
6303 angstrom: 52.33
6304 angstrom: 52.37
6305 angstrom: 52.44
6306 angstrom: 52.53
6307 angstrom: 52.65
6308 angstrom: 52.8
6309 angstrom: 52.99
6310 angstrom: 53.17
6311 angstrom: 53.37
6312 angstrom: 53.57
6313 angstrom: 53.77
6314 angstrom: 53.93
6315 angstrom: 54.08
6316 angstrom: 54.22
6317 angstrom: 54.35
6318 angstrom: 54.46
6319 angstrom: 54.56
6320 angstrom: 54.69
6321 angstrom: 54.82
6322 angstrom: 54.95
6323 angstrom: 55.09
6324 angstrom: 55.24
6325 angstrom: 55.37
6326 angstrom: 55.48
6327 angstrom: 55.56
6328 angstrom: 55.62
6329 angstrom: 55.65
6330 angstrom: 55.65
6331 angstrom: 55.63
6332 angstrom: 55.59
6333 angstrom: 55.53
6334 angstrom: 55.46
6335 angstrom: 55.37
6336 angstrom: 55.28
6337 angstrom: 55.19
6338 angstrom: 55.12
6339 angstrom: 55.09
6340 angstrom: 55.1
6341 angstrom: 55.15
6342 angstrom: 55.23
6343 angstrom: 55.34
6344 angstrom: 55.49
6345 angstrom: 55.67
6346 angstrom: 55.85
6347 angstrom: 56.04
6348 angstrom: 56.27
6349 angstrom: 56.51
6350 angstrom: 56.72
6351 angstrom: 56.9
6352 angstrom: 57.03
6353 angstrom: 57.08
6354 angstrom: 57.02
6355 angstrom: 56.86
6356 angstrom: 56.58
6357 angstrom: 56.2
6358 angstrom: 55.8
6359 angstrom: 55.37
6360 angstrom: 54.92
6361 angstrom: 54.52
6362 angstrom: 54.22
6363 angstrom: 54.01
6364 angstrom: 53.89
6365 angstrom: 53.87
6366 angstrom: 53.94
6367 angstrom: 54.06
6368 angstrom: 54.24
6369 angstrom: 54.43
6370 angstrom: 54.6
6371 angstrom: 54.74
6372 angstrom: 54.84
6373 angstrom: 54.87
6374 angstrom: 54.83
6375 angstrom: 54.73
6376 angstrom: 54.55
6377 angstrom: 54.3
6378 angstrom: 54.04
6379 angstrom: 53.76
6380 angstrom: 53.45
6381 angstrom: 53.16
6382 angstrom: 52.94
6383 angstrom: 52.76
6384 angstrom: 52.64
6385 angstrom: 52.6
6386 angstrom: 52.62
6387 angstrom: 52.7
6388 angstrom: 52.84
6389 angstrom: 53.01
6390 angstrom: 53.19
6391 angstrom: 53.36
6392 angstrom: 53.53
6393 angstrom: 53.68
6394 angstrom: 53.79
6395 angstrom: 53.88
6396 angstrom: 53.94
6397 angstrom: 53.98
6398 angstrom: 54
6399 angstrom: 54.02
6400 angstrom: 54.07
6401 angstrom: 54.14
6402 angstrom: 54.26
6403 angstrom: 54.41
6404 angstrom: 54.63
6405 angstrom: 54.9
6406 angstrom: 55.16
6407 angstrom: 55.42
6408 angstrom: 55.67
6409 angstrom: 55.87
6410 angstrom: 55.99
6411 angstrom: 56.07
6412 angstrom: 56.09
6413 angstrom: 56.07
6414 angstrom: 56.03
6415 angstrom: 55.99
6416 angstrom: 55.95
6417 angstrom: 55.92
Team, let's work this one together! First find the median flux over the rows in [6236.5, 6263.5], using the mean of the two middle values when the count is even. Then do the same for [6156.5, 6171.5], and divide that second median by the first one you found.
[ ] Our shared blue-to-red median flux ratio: 0.95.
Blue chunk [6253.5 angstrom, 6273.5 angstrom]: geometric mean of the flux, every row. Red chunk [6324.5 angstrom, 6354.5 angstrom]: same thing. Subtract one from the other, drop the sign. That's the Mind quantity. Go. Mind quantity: 5.9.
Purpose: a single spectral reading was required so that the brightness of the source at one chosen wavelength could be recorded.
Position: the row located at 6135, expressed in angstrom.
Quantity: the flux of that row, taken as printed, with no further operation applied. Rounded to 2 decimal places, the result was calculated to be 53.29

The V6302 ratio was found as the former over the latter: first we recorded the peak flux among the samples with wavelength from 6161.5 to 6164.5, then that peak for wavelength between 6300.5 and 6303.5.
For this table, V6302 0.93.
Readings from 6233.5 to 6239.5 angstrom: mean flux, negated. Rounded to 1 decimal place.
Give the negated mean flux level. -49.4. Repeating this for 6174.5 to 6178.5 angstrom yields -51.0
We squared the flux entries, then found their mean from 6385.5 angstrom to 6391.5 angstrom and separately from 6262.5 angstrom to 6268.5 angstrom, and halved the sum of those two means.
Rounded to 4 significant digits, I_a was 2639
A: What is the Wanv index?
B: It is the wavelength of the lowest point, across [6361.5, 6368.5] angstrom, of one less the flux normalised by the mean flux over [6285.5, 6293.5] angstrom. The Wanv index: 6368 angstrom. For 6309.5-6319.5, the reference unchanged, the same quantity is 6319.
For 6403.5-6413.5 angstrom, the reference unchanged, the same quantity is 6412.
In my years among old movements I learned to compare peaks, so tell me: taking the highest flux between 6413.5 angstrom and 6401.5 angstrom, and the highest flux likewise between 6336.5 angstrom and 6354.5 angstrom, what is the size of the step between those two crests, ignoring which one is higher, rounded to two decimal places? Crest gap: 0.99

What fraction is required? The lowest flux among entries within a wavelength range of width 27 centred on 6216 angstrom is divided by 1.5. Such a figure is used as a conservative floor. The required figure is 32.6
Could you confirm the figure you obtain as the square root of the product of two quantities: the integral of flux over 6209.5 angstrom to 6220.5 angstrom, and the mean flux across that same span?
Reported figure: 167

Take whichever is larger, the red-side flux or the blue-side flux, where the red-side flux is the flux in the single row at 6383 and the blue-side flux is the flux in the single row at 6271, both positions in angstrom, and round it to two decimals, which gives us 52.76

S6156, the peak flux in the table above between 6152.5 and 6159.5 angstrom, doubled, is 110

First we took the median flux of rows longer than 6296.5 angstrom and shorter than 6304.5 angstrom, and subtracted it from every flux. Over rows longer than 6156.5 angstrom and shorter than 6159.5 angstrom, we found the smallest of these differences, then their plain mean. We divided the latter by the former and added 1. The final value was -1.6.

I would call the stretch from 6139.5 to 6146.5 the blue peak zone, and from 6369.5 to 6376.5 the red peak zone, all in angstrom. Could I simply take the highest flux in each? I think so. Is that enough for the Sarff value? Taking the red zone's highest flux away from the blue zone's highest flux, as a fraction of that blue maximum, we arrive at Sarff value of -0.010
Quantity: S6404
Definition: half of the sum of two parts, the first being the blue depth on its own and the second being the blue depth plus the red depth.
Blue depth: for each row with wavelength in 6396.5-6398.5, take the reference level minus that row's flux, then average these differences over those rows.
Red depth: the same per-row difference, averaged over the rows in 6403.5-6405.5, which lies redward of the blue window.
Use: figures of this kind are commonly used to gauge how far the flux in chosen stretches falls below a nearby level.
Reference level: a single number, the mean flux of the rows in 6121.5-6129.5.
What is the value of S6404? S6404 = -6.3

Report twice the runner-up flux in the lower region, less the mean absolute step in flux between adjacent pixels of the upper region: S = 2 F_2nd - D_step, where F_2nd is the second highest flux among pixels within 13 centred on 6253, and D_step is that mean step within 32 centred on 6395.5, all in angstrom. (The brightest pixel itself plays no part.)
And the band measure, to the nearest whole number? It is 99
